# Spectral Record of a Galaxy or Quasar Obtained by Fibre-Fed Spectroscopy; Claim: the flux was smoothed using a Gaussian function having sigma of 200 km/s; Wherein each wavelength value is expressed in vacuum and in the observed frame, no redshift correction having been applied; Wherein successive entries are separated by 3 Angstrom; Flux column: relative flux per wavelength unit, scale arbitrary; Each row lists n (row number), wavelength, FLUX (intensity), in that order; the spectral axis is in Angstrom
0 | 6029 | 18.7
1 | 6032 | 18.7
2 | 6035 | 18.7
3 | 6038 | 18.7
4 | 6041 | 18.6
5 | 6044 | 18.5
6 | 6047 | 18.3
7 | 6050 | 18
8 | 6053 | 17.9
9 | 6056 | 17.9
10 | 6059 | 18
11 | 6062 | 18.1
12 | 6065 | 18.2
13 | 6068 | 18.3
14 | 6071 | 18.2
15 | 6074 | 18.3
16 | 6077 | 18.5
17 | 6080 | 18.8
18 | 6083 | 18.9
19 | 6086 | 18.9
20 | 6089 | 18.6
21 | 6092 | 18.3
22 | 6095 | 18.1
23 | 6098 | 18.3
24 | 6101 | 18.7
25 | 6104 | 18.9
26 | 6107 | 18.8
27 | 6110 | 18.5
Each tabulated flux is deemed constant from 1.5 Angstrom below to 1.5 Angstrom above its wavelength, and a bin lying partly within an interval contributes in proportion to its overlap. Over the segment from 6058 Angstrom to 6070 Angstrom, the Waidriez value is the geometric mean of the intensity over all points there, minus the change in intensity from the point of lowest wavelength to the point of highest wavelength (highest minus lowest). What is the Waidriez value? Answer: 17.8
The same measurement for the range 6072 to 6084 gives 18.0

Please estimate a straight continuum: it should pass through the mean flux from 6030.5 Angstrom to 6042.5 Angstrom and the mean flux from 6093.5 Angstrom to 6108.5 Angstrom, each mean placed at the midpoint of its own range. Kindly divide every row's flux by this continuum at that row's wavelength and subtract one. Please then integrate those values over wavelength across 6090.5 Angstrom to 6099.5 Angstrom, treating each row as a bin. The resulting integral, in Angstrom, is -0.16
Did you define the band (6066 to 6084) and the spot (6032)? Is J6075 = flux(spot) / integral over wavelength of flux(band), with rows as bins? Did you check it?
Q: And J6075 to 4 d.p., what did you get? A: 0.0562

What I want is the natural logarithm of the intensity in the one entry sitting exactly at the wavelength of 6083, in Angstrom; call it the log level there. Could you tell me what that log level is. 2.939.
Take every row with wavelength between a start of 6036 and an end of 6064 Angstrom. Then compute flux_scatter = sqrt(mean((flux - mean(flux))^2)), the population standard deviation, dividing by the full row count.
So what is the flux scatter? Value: 0.29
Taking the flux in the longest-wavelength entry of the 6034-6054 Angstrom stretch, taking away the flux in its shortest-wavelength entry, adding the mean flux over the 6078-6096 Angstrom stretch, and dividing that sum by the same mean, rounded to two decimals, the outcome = 0.96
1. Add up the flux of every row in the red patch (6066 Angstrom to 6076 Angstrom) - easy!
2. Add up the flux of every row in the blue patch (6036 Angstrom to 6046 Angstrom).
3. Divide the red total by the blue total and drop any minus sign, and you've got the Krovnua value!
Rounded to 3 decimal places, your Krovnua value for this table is 0.982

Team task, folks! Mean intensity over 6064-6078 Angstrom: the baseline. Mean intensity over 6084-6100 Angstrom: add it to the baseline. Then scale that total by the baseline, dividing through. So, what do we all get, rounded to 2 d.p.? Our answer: 2.01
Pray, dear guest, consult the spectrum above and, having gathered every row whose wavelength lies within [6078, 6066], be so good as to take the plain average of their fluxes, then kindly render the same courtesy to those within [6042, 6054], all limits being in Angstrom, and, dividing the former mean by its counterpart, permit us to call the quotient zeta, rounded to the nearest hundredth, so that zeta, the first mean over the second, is 1.01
